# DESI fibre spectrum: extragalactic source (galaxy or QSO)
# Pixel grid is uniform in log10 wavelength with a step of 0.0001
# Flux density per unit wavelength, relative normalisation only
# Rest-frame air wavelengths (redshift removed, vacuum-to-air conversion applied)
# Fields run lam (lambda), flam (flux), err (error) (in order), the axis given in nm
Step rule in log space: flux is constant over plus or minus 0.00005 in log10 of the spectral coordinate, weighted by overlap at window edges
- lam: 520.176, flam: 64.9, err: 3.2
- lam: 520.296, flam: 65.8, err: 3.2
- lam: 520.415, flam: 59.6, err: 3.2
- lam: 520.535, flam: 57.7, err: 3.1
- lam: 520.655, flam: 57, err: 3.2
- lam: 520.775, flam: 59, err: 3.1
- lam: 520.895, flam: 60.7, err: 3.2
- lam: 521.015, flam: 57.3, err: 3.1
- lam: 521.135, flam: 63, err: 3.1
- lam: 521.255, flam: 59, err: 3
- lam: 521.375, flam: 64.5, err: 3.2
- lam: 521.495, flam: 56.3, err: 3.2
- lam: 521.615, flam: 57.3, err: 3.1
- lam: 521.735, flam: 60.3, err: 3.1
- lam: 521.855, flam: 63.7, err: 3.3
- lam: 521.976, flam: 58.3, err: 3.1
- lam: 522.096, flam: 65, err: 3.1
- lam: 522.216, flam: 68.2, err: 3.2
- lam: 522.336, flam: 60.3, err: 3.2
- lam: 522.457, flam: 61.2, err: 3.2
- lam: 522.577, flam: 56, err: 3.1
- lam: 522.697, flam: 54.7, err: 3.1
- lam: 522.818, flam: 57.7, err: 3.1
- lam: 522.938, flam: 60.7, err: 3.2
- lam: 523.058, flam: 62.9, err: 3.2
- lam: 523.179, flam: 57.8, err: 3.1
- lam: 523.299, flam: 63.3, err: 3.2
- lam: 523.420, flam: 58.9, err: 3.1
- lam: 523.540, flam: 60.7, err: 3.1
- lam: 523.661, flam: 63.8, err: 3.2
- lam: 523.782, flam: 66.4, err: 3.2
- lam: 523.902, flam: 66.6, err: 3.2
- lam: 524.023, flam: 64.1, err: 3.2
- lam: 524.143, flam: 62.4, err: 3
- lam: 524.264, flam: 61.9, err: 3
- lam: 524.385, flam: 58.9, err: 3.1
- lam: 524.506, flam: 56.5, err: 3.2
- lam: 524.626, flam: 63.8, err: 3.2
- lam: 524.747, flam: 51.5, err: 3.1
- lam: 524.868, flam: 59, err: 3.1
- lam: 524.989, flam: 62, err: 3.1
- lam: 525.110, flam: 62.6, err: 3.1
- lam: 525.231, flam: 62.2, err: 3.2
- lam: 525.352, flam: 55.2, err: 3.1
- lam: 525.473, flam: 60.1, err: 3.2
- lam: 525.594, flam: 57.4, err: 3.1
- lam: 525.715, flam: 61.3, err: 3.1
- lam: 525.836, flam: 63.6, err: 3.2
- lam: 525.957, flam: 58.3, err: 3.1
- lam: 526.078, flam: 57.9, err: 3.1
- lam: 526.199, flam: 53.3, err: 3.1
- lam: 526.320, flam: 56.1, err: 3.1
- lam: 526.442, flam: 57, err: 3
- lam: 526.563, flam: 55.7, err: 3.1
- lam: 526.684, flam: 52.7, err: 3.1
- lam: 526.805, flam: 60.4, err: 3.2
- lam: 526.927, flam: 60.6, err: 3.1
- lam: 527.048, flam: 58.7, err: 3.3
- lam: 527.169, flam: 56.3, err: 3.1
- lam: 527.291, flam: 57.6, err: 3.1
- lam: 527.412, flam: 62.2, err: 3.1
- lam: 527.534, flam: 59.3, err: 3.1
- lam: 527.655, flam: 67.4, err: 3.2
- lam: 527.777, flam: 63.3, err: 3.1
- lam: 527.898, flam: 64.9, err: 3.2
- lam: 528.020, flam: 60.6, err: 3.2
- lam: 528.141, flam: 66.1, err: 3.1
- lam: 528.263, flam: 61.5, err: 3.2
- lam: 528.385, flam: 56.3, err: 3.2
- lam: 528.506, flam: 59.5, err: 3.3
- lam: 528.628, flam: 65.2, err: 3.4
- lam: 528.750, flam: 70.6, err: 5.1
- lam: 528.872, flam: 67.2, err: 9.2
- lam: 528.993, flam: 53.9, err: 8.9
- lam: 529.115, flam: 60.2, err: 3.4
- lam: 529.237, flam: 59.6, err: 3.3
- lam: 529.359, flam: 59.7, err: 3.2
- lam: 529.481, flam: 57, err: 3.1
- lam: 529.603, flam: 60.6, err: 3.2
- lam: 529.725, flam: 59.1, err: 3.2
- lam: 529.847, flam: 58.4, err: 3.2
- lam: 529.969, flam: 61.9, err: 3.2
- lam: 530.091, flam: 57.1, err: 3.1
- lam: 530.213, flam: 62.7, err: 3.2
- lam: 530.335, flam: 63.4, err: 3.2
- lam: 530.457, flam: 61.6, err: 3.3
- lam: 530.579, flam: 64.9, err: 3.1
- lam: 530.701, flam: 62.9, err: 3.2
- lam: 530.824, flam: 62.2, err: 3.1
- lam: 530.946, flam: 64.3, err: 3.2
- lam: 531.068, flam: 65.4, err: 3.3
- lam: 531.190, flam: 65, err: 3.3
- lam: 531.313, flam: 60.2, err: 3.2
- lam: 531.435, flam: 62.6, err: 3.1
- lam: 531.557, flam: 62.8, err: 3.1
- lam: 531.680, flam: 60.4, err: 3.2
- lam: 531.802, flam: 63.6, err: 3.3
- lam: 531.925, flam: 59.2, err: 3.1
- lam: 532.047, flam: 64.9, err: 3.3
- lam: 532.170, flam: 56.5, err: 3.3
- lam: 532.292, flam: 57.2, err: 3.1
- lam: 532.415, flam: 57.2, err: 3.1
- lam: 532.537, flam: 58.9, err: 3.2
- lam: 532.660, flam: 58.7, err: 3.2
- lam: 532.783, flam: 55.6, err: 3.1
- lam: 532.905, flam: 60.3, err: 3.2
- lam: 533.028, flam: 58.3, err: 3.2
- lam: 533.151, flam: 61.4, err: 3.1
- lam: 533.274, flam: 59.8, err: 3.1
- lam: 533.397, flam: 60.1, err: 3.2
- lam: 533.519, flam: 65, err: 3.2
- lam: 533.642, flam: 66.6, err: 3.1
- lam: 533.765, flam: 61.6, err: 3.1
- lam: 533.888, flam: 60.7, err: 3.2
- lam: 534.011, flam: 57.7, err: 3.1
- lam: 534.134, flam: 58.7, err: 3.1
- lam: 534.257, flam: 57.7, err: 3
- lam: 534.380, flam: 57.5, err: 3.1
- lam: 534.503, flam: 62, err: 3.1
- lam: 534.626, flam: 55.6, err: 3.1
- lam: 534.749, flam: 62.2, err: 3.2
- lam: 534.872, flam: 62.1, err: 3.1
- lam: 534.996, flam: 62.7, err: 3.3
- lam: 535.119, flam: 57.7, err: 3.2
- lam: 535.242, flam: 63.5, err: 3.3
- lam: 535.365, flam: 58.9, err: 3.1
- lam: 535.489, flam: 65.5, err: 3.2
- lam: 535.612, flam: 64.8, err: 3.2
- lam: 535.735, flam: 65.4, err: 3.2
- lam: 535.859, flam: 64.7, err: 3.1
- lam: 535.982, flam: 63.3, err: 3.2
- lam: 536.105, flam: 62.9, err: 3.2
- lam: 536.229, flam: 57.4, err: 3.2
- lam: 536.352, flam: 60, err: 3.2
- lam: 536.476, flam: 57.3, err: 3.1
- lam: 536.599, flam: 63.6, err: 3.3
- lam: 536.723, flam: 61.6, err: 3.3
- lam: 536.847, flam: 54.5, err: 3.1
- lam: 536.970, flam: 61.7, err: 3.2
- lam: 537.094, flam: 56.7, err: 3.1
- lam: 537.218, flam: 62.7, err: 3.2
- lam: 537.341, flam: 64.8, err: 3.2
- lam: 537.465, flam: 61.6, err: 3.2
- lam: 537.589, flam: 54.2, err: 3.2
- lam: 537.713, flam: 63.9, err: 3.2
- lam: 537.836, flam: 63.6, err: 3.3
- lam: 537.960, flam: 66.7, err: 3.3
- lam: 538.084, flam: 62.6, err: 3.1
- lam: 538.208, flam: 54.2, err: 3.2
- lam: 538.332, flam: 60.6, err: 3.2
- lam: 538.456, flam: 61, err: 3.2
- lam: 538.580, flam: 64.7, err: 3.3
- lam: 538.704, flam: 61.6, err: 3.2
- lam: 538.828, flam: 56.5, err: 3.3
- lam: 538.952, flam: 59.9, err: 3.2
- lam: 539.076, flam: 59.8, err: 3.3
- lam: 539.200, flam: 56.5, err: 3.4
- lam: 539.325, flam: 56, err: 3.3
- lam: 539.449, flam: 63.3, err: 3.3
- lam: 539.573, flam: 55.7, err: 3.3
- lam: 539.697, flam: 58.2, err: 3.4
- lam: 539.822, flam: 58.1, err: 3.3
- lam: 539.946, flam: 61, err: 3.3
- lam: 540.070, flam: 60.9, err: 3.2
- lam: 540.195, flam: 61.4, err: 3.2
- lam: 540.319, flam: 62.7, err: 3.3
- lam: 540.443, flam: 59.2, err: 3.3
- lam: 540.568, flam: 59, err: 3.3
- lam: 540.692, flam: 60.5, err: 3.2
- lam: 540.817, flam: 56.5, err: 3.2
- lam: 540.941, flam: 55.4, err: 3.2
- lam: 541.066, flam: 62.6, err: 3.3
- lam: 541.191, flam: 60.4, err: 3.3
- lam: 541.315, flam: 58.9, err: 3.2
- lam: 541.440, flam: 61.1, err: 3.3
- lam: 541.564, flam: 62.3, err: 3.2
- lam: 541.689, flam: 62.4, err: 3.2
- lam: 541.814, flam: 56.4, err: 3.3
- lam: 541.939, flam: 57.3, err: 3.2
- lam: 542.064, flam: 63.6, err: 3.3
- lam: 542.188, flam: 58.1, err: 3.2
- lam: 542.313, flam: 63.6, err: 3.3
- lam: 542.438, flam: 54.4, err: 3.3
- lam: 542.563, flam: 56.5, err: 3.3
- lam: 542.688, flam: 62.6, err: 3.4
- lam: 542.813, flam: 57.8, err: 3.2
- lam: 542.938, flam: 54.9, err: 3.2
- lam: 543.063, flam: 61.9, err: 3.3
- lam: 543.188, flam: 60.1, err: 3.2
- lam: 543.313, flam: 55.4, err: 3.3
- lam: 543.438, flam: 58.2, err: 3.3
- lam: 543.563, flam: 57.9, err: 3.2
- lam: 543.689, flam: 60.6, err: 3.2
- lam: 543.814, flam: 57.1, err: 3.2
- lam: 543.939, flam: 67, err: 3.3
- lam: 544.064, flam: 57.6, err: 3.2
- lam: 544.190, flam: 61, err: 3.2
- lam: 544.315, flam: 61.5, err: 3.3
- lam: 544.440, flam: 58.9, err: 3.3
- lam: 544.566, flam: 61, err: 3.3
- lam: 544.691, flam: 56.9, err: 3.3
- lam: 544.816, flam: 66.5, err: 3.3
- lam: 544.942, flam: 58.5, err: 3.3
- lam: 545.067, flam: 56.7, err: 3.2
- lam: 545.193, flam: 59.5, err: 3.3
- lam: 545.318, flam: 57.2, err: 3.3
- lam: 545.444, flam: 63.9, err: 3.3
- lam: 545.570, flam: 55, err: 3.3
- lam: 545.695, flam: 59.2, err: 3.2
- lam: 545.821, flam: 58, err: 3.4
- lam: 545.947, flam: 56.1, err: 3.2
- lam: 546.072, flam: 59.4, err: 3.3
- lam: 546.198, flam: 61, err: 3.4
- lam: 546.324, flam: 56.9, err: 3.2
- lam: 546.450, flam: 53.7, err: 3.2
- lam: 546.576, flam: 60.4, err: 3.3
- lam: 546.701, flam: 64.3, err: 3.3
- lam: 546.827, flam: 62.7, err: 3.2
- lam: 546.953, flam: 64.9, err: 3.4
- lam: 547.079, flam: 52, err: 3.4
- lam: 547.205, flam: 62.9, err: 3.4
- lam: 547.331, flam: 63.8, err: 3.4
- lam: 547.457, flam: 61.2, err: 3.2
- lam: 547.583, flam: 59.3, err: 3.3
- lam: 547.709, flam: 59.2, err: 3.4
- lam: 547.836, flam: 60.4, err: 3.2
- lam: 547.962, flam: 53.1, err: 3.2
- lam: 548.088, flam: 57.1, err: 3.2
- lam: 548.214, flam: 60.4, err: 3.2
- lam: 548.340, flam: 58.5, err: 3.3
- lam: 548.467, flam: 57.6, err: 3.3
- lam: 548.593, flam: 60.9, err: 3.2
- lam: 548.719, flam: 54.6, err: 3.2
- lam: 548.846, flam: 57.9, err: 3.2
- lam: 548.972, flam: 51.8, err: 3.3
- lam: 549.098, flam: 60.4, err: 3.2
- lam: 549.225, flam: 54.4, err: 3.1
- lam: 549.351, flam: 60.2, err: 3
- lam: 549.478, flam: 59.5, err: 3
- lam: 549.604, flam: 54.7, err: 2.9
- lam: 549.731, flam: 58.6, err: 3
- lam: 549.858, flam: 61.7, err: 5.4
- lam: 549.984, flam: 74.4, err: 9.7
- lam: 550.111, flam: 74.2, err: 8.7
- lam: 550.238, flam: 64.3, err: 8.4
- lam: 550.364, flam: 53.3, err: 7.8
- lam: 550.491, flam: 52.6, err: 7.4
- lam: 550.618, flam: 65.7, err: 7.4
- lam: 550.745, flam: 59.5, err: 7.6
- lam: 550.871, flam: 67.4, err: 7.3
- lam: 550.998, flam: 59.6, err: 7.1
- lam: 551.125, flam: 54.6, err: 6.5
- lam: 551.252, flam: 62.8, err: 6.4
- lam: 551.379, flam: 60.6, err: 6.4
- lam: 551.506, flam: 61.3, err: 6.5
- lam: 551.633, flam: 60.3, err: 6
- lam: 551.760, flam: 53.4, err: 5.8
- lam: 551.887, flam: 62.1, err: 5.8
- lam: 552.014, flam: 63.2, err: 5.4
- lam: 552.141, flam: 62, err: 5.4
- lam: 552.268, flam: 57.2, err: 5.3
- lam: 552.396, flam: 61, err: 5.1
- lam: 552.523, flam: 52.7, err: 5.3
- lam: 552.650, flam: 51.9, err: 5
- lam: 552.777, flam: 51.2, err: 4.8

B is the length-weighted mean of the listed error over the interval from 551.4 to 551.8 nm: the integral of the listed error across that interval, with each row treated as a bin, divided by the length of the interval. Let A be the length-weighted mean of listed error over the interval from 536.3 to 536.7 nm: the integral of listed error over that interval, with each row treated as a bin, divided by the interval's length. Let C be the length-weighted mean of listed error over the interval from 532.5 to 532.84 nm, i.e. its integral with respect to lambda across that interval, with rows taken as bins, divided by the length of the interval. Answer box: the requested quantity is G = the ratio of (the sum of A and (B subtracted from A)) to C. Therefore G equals 0.08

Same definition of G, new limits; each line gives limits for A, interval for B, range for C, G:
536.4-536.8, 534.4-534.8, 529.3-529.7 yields 1.05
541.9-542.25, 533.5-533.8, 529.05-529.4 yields 1.00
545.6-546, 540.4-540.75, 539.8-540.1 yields 1.00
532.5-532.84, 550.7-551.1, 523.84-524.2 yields -0.30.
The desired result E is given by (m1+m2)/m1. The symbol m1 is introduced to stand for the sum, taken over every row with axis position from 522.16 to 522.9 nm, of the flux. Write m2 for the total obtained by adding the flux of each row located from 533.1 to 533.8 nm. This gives 2.05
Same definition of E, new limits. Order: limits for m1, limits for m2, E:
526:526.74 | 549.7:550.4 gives 2.16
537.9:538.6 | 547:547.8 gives 1.97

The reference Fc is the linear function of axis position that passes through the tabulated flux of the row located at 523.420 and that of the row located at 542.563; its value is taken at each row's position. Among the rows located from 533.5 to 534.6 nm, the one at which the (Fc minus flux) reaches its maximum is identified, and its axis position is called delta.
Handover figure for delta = 534.380 nm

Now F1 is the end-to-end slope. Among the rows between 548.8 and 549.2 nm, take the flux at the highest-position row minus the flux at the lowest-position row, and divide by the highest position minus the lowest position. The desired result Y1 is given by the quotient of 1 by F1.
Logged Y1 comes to 0.10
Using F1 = 10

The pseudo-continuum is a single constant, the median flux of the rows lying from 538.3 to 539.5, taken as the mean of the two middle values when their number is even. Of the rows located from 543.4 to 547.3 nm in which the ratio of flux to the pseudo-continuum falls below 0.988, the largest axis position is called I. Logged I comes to 547.079 nm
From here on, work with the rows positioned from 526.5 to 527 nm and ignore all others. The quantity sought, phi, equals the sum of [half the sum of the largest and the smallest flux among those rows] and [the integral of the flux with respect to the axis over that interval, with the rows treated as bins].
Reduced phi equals 85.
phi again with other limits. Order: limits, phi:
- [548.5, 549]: 85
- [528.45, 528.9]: 95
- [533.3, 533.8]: 95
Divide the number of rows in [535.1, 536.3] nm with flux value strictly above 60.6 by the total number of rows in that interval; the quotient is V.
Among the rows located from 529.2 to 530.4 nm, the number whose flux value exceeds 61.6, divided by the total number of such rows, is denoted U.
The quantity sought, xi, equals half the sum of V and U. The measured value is 0.50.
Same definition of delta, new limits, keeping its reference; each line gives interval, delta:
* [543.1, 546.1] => 545.570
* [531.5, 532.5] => 532.170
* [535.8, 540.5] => 537.589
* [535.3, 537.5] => 536.847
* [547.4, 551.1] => 548.972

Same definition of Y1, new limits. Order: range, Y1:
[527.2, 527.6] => 0.14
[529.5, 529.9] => -0.11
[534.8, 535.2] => -0.06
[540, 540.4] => 0.14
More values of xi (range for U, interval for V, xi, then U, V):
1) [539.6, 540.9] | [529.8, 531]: 0.45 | 0.10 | 0.8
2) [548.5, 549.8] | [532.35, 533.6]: 0.10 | 0.00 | 0.2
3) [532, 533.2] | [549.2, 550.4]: 0.25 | 0.10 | 0.4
